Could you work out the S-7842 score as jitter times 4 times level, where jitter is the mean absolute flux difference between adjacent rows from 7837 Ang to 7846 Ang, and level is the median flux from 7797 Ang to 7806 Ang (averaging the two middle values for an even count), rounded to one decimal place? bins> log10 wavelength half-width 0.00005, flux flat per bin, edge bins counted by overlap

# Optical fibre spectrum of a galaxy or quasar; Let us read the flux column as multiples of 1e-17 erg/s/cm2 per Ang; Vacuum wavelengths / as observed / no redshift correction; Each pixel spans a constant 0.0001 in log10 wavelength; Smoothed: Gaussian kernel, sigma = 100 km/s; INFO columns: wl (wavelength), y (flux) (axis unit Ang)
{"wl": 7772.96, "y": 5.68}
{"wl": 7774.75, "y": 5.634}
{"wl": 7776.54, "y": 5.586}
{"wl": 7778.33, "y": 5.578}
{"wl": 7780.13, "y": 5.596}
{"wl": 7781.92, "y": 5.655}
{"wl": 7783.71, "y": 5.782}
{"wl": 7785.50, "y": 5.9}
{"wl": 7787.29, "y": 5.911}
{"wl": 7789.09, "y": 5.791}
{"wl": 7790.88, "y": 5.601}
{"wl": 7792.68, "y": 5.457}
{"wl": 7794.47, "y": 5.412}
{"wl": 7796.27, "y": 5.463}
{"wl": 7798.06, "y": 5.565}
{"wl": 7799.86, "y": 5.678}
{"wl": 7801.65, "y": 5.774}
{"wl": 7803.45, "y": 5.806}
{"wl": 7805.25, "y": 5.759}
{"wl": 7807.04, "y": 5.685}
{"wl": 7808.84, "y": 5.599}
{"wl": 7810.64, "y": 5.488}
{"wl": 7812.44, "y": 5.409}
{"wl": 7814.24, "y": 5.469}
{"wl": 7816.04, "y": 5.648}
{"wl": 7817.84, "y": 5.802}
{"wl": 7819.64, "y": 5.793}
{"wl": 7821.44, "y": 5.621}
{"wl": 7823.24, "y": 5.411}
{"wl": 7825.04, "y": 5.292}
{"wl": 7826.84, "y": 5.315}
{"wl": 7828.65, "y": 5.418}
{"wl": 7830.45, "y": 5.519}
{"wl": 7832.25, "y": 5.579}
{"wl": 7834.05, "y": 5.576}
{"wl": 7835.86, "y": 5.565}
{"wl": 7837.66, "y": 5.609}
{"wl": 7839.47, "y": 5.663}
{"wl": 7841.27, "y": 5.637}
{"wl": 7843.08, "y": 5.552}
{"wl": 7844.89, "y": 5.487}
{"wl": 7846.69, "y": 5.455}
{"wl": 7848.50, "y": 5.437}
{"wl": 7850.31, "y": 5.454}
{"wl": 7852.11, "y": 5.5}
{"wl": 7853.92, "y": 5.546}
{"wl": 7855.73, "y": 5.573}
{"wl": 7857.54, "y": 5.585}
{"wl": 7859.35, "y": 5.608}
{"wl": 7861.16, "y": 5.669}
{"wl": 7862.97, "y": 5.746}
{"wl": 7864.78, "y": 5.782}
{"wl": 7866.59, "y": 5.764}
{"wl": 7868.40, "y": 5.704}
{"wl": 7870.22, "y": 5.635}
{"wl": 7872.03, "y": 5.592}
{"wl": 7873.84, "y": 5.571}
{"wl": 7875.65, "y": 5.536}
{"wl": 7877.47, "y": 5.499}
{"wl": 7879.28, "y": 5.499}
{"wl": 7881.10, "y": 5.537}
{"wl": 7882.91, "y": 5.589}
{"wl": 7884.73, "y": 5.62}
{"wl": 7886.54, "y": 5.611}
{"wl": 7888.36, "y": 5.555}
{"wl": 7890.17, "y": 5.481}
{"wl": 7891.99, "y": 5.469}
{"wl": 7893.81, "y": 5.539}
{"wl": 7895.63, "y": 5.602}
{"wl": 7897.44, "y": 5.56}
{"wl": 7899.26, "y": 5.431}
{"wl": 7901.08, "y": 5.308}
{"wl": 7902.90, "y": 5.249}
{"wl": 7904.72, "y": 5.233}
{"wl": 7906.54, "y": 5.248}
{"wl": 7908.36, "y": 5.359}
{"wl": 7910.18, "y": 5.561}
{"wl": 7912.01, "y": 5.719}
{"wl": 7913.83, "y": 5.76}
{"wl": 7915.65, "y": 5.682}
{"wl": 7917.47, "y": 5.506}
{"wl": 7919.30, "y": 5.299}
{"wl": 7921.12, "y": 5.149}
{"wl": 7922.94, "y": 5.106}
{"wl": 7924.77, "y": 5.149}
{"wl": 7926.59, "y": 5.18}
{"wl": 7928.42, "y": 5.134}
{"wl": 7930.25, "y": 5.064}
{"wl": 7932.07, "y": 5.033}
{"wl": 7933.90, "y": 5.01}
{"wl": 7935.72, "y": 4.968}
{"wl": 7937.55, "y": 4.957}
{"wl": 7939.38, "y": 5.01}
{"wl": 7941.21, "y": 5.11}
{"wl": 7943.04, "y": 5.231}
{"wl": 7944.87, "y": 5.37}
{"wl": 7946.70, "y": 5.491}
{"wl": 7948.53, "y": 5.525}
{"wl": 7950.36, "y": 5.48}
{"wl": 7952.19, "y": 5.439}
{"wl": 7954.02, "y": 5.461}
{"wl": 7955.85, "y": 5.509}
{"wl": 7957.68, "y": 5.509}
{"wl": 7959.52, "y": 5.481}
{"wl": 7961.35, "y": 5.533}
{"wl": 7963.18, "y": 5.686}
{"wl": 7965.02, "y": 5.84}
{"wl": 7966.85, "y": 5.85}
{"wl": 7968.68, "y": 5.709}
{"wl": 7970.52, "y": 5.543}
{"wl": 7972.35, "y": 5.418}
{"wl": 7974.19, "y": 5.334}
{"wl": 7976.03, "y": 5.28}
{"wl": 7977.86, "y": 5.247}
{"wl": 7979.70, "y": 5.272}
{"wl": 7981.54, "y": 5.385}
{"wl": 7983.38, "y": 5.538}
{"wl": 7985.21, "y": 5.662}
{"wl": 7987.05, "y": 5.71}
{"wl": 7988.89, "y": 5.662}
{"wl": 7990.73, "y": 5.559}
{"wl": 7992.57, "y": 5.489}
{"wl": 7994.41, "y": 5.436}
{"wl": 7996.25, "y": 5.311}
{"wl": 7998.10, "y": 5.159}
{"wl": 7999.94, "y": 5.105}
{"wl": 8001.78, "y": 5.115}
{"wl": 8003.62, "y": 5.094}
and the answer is 1.3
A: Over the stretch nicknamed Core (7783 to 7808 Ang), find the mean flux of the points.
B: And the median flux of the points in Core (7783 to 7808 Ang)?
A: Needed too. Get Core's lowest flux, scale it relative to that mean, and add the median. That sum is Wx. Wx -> 6.67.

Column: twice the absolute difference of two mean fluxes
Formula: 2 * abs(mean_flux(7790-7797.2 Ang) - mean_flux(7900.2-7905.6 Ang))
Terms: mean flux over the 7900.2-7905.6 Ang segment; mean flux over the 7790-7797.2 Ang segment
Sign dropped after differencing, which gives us 0.44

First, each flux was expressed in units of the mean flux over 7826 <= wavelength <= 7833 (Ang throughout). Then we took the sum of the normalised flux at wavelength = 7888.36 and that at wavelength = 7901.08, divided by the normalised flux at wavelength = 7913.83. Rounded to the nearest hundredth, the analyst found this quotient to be 1.89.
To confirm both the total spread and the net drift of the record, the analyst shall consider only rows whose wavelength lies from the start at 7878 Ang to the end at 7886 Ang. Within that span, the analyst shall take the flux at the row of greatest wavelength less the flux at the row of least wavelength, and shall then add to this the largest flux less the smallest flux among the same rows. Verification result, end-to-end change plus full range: 0.24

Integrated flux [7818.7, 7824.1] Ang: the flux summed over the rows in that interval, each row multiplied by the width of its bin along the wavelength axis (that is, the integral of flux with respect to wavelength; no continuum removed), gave 30.3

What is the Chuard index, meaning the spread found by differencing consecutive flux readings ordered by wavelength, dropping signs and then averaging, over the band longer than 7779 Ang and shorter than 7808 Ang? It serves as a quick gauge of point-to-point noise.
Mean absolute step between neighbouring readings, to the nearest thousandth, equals 0.089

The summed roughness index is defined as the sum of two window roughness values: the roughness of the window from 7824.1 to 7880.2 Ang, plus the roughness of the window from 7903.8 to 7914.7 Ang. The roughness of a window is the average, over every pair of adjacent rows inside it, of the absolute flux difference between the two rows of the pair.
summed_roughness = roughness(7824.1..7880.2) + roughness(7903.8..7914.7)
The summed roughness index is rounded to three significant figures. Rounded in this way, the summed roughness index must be 0.147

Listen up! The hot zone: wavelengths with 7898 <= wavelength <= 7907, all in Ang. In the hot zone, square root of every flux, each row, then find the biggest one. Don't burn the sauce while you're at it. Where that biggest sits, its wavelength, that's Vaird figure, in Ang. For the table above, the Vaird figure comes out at 7899.26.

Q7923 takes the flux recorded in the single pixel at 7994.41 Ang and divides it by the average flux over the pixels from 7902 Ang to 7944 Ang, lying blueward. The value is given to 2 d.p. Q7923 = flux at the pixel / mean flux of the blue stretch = 1.04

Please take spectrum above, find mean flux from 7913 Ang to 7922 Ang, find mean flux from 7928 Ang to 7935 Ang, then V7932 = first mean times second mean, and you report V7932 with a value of 27.7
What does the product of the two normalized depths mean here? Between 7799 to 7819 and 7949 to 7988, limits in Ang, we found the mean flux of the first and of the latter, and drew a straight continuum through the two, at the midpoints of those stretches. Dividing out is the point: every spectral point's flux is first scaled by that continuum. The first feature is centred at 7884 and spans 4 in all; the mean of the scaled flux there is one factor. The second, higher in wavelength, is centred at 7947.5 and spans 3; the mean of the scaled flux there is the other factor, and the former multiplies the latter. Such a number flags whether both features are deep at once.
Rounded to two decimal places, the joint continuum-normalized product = 1.00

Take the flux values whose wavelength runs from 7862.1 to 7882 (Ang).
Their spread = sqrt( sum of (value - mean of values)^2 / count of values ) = 0.10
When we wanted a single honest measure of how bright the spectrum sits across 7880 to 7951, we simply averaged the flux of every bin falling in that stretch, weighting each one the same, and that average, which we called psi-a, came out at 5.36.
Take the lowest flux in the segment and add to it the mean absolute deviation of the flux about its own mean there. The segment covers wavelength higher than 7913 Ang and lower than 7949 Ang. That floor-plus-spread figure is 5.15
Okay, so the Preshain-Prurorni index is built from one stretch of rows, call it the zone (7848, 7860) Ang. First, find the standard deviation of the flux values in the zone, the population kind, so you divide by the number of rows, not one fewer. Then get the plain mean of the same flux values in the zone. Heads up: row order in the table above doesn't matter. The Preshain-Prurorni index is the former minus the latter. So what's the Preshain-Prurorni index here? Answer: -5.47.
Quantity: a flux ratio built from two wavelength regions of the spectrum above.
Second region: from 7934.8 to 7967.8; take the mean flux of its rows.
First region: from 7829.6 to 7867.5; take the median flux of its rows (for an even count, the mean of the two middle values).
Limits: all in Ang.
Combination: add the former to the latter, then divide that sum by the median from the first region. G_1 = 1.97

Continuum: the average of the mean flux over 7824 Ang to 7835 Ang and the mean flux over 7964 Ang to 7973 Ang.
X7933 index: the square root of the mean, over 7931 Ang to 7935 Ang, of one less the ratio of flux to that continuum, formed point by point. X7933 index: 0.31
